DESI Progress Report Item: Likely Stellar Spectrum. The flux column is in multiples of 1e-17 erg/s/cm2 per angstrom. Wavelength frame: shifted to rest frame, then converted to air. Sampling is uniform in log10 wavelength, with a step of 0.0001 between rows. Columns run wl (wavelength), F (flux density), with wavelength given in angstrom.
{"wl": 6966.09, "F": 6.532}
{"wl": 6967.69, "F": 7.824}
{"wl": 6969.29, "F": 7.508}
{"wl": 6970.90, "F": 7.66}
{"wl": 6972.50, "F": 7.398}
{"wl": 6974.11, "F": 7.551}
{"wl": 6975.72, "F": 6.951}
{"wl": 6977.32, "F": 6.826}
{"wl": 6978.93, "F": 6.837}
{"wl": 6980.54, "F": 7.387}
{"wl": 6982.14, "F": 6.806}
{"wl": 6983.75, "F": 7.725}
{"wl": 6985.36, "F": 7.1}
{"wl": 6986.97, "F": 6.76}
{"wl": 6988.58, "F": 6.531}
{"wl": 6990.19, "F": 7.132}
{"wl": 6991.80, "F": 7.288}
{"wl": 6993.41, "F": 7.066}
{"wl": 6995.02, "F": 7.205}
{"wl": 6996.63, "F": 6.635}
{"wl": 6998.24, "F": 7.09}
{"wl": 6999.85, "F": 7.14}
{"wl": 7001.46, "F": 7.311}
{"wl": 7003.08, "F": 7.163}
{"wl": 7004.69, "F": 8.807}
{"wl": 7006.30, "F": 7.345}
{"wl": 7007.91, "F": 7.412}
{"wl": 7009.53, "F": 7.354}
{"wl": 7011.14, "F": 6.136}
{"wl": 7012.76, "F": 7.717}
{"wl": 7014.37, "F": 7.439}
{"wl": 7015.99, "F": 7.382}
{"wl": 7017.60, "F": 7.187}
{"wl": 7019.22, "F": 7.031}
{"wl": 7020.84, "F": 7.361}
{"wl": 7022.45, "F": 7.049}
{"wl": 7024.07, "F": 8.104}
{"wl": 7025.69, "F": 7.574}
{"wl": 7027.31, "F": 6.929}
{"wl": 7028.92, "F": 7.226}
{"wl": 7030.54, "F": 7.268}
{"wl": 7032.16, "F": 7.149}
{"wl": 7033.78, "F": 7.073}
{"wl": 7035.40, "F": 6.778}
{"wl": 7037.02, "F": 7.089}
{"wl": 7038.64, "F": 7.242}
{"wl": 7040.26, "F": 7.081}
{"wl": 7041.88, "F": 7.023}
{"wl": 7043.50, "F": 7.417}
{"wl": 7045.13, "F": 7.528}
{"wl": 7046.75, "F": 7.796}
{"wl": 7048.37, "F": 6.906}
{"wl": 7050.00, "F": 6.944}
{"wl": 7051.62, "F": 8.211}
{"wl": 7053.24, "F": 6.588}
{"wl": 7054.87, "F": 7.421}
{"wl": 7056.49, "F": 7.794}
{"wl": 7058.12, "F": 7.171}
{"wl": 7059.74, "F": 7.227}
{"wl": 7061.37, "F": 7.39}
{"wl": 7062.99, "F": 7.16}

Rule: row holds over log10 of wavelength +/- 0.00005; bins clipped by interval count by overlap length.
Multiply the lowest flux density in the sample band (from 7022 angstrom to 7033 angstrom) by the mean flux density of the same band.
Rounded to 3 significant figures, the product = 50.8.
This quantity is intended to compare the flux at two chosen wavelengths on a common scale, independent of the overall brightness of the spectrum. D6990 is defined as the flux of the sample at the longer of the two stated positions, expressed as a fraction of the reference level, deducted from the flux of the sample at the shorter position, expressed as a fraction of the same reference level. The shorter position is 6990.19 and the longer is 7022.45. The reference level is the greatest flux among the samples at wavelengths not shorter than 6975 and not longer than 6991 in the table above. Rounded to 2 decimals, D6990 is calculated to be 0.01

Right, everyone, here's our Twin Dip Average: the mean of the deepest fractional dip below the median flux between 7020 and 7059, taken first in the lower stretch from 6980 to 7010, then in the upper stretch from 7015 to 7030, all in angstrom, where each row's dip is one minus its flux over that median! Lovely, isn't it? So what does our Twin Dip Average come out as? 0.065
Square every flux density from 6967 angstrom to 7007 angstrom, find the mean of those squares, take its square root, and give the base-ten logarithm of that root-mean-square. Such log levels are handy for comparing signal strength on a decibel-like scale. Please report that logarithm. 0.861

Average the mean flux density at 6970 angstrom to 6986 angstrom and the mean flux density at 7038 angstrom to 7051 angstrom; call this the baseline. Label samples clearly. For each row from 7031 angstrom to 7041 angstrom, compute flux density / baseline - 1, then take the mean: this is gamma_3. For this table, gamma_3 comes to -0.023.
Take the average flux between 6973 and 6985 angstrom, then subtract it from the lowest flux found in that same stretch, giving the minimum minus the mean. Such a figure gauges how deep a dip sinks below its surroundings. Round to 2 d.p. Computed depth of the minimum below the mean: -0.35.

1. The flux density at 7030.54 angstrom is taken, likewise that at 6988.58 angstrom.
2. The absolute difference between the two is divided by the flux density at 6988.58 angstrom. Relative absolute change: 0.11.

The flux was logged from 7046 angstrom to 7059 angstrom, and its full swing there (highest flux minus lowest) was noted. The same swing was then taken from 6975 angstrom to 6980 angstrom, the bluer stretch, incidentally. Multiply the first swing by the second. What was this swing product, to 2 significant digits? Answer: 0.20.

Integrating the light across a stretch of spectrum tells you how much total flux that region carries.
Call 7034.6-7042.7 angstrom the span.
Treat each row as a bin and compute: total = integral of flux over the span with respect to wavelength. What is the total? 57.1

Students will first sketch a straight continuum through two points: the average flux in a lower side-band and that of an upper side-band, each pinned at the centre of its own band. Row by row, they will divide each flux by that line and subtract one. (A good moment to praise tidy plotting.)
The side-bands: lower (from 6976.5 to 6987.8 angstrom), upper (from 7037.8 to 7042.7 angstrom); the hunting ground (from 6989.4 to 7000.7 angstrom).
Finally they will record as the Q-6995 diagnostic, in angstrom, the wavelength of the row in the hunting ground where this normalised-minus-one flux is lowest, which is 6996.63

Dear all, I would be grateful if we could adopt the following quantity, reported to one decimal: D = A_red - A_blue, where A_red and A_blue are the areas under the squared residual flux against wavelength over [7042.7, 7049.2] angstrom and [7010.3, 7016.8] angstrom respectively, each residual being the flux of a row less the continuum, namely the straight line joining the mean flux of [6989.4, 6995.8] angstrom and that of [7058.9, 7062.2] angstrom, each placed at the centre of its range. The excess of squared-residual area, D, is -1.6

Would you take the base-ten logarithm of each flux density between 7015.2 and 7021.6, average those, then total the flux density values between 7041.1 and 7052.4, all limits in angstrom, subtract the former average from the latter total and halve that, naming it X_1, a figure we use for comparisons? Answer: 25.5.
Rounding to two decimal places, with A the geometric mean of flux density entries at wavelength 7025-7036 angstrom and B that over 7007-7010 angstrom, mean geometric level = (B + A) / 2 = 7.26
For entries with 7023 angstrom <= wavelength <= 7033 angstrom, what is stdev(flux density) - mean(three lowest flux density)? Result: -6.7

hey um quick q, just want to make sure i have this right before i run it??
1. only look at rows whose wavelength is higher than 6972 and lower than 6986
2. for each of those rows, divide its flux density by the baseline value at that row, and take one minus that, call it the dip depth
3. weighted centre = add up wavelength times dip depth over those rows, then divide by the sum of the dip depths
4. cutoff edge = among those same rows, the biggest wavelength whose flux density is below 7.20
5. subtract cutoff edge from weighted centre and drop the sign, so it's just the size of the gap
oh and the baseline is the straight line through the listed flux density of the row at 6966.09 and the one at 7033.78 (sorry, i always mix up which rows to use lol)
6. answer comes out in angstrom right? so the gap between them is 6.8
